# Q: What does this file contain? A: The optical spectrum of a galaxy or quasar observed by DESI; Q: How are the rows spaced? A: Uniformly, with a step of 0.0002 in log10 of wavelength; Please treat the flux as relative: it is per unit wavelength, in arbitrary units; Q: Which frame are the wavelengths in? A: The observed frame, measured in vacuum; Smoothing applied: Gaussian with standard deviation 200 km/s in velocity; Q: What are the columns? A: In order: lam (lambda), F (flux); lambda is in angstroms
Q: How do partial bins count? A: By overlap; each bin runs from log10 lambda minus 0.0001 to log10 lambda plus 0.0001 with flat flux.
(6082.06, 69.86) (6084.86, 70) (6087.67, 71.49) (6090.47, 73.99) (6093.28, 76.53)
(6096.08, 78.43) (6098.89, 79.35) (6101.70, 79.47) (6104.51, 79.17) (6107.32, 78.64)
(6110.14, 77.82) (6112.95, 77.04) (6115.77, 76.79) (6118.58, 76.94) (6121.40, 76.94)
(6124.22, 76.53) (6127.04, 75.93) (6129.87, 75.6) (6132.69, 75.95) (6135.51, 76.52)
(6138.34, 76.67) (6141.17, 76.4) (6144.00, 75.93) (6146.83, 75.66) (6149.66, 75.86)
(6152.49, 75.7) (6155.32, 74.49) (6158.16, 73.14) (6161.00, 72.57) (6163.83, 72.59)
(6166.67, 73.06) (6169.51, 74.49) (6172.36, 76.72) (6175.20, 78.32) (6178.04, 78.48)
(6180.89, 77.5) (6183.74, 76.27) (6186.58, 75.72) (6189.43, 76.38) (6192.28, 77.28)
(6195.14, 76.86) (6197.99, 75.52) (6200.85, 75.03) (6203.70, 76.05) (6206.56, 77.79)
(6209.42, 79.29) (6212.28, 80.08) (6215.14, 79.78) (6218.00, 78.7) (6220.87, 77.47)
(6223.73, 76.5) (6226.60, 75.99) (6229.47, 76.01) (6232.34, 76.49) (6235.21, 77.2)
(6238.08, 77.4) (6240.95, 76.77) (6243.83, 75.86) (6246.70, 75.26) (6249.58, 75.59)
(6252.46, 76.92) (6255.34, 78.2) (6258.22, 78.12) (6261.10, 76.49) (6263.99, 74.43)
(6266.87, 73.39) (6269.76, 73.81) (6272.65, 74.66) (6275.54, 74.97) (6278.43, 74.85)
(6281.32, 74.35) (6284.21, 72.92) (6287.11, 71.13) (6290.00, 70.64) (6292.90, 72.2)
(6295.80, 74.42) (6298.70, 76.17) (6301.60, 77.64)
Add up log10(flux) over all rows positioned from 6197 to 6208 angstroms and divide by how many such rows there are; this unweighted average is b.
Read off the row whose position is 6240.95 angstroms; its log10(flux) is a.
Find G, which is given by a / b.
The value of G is 1.00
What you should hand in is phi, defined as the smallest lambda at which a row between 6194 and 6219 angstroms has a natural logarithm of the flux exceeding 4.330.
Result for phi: 6195.14 angstroms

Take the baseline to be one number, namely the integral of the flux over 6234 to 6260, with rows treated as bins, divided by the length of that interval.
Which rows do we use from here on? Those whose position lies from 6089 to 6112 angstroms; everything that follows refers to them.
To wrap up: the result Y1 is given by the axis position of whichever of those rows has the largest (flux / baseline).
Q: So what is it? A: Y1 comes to 6101.70 angstroms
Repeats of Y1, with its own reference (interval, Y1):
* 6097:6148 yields 6101.70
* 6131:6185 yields 6178.04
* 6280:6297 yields 6295.80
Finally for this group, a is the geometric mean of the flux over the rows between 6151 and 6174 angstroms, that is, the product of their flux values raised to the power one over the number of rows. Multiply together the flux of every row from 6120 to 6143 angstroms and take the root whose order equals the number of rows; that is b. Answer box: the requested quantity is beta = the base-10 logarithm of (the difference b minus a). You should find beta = 0.35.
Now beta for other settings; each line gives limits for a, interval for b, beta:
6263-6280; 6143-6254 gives 0.29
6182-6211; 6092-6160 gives -0.98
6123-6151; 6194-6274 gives -0.29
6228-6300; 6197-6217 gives 0.40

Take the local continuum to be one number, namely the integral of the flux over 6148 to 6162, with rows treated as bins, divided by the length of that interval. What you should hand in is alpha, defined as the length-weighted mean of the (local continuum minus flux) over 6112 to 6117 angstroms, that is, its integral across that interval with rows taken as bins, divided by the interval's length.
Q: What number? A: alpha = -2.5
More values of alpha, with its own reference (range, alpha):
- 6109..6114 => -3.0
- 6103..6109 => -4.4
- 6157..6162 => 1.6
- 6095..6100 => -4.5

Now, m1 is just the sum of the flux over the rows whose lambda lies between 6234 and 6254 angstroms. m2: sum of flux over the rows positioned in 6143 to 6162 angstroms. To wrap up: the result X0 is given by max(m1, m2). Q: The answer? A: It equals 535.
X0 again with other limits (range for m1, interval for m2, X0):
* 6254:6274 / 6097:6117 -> 548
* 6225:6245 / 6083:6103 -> 536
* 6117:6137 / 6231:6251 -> 535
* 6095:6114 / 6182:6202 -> 550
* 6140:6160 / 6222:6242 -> 536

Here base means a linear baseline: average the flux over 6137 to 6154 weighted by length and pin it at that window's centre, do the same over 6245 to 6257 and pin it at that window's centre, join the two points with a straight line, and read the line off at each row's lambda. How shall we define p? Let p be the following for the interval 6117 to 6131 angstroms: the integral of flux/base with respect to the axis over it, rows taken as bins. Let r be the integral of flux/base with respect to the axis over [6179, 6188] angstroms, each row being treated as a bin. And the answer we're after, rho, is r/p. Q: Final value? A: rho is 0.6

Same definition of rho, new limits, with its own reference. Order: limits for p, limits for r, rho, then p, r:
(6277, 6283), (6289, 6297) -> 1.3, 5.8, 7.6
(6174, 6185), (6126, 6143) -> 1.5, 11.2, 17.0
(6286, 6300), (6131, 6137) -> 0.5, 13.3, 6.0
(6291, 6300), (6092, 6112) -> 2.4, 8.7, 20.7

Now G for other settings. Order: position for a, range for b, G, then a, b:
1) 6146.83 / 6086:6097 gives 1.00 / 1.88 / 1.88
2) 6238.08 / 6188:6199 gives 1.00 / 1.89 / 1.88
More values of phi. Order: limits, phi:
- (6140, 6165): 6141.17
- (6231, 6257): 6232.34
